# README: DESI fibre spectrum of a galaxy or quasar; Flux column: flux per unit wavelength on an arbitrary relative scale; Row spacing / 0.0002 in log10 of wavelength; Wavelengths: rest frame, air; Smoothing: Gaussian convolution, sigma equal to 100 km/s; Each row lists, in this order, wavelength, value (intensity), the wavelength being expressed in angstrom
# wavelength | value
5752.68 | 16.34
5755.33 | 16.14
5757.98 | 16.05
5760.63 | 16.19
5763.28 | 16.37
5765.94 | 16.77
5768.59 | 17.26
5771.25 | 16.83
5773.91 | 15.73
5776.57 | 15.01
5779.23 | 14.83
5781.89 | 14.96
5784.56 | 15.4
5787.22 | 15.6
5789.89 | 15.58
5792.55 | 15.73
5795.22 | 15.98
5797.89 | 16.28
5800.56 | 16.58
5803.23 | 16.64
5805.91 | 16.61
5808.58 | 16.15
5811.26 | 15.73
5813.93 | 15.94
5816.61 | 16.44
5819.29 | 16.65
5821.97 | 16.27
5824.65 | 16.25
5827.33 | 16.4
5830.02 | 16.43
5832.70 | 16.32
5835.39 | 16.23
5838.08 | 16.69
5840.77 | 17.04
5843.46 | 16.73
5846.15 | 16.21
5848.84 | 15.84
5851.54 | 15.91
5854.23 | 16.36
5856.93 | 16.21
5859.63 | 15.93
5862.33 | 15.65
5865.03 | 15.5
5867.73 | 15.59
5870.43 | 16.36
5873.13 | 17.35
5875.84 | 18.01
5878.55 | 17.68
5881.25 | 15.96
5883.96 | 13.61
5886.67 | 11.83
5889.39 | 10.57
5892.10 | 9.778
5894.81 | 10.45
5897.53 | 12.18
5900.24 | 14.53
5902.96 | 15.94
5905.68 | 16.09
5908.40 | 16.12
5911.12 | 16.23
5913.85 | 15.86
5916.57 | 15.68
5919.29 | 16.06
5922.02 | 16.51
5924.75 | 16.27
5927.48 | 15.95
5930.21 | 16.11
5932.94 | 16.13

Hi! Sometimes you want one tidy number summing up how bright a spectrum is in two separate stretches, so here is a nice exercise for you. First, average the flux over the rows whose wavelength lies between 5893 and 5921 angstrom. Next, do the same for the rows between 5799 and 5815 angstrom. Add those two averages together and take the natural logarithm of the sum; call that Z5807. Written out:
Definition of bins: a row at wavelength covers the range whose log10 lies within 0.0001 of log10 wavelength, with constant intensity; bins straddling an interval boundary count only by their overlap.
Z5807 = 3.44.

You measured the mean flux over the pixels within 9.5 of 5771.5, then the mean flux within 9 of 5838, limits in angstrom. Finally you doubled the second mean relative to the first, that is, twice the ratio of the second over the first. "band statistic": 2.1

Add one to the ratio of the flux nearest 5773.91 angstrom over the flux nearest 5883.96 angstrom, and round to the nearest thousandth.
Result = 2.156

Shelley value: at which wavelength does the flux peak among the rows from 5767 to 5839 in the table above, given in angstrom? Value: 5768.59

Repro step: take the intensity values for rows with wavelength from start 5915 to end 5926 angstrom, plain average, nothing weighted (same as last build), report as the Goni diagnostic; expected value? 16.13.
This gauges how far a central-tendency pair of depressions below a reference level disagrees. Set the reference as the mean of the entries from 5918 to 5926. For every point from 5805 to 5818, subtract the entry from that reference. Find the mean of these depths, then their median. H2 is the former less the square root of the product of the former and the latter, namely -0.01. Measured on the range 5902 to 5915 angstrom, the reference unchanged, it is 0.02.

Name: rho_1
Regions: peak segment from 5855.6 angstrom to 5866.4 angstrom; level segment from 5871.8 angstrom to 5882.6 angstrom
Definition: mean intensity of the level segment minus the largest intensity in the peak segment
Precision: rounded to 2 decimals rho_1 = 1.04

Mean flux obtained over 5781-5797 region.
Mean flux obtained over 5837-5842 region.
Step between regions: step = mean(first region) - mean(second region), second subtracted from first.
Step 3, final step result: -1.3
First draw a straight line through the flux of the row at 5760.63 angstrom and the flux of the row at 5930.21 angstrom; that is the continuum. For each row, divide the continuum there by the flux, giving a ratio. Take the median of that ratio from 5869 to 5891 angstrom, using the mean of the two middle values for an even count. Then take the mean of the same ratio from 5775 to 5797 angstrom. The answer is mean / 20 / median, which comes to 0.053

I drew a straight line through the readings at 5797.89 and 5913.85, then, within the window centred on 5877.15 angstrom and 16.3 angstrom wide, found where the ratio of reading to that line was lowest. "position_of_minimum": 5883.96 angstrom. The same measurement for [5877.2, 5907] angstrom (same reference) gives 5892.10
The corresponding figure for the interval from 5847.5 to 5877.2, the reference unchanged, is 5865.03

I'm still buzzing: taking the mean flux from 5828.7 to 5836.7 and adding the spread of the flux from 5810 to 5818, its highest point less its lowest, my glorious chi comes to 17.04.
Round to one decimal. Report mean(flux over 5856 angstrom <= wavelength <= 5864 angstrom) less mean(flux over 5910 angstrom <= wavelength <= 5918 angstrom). 0.0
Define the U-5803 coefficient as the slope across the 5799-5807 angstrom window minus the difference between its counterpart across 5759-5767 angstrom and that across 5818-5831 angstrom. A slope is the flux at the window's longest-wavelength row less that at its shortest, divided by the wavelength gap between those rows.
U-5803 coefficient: -0.1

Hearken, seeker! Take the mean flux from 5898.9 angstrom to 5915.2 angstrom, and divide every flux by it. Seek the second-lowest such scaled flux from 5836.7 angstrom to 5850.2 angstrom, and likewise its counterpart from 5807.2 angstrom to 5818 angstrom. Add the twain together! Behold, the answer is 2.04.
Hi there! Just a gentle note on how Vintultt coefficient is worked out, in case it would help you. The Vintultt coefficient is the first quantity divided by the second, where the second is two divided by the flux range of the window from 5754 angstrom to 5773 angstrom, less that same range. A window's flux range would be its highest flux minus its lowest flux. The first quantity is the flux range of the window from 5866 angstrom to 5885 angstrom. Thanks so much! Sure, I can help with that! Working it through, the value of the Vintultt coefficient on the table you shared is 9.9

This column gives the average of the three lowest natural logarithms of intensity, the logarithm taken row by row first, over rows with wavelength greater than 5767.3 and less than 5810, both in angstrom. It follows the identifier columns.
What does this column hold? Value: 2.70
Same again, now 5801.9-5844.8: 2.77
